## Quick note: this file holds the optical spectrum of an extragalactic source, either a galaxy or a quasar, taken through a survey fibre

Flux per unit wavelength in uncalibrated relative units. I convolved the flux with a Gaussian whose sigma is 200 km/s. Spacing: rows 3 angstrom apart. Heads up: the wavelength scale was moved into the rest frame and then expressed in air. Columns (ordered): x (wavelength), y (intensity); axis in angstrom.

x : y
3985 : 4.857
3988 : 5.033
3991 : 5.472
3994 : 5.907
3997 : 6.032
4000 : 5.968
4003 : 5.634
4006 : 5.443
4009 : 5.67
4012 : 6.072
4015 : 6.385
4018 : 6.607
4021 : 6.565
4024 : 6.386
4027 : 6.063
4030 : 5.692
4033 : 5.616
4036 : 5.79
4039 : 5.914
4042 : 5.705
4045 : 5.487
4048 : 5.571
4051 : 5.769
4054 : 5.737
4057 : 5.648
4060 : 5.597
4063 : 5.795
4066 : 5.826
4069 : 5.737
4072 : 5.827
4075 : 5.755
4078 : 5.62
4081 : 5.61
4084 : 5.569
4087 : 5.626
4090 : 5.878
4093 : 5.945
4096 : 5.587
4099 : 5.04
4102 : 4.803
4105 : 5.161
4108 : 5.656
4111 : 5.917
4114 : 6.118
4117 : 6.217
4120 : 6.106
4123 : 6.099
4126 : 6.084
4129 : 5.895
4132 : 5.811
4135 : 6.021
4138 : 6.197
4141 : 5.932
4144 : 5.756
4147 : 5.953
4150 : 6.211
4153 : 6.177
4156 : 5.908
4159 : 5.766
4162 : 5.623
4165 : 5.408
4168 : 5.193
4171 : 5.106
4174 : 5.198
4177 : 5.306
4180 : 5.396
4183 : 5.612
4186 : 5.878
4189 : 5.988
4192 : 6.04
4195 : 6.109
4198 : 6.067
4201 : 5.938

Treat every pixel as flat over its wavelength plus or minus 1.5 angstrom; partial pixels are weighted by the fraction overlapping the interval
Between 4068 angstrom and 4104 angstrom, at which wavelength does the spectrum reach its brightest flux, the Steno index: 4093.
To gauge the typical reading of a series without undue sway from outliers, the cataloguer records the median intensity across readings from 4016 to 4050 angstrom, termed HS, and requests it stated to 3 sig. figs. 5.79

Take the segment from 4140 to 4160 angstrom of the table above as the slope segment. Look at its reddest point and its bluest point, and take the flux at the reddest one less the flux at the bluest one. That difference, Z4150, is -0.17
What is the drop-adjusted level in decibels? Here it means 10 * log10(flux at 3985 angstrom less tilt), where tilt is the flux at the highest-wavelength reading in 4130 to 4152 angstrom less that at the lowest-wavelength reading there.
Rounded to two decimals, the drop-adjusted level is 6.49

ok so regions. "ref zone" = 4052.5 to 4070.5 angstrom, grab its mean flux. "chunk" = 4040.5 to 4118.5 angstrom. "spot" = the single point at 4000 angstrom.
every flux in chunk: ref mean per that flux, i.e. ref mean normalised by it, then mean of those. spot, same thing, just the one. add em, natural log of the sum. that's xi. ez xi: 0.68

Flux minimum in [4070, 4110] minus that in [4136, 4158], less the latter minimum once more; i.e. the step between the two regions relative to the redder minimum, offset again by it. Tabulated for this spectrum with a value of -6.7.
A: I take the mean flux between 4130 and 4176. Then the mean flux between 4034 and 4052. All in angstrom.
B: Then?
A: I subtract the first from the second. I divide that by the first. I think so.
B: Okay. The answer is -0.01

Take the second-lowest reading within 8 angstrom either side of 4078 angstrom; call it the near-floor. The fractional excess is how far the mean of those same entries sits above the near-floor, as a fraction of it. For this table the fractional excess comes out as 0.012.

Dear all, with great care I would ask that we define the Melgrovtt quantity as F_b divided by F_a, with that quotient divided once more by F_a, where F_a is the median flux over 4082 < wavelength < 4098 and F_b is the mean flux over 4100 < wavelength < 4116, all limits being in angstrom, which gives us 0.175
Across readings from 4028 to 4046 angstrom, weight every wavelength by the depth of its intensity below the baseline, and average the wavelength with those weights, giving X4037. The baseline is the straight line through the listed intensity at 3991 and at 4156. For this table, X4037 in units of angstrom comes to 4035.3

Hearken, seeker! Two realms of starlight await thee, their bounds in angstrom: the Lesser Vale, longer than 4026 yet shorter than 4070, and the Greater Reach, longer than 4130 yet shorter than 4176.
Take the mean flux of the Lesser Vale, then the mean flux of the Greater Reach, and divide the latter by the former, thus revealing 1.00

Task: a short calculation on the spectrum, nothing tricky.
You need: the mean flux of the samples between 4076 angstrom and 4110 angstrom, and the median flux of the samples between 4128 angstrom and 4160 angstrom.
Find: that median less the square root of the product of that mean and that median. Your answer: 0.22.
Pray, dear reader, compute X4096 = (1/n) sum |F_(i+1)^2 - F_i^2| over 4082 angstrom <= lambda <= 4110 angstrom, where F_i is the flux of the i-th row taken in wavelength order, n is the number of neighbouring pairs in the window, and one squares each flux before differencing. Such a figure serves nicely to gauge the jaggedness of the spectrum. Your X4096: 3.19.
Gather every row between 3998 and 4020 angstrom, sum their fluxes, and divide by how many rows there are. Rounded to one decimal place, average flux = 6.0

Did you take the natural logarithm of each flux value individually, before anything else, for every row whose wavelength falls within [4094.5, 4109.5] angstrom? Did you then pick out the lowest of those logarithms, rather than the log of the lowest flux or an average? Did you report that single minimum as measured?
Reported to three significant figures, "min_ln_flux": 1.57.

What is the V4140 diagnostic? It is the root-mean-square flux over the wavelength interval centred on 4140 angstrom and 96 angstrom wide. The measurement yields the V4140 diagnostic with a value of 5.73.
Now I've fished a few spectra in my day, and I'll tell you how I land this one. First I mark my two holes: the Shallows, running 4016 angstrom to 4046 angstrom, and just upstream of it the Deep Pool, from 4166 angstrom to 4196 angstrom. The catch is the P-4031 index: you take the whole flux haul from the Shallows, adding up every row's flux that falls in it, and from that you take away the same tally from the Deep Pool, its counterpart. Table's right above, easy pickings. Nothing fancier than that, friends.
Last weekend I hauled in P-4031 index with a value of 4.0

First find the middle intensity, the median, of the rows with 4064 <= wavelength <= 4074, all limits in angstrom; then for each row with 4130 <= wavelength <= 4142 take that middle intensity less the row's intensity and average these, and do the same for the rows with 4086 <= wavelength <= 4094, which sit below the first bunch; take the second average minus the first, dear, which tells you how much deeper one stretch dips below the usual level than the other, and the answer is 0.17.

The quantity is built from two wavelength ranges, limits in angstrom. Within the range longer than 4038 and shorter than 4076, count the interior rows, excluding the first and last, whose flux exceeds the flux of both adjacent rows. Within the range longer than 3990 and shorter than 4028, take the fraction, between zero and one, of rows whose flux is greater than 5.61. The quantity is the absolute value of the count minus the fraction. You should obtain 2.2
